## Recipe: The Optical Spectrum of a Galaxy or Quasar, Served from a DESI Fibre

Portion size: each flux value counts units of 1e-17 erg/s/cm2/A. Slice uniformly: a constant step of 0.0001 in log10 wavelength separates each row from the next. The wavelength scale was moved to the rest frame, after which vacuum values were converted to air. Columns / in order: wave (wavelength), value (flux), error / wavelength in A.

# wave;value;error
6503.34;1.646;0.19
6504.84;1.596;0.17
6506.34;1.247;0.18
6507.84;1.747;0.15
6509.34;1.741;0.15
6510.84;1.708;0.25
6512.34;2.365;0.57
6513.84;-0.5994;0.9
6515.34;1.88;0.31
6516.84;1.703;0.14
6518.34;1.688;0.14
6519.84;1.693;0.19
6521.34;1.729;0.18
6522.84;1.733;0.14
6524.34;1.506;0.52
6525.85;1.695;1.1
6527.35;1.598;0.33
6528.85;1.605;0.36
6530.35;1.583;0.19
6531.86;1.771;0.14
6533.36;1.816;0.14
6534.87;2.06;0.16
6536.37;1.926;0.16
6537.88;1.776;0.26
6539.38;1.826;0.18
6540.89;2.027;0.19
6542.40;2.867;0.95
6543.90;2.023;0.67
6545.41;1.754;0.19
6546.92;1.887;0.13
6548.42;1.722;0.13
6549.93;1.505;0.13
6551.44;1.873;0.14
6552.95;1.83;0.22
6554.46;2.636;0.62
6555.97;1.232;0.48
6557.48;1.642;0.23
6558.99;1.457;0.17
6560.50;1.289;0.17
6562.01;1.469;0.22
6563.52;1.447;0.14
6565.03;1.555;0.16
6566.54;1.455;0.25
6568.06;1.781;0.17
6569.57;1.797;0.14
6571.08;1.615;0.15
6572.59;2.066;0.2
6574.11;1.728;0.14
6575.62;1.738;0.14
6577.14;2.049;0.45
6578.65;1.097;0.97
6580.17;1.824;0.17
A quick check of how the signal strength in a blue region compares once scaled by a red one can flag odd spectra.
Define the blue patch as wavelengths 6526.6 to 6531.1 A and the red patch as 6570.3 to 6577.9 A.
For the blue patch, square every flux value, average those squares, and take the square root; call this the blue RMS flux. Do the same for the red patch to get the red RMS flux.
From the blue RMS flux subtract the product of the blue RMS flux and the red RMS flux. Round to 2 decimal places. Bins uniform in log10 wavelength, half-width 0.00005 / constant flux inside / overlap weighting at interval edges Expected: -1.35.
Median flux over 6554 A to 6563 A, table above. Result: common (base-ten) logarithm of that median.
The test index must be 0.17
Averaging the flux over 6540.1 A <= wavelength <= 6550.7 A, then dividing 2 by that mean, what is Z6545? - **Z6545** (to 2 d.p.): 1.02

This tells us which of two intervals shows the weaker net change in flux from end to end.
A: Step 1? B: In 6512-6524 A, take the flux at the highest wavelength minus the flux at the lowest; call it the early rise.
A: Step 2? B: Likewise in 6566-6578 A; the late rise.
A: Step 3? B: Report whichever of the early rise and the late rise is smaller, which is -0.6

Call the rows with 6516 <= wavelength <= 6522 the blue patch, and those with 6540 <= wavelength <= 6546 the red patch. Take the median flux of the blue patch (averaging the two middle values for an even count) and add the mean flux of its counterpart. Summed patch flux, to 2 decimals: 3.87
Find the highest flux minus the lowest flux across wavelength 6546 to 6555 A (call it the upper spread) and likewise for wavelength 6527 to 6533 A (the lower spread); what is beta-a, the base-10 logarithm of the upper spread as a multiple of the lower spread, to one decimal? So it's 0.8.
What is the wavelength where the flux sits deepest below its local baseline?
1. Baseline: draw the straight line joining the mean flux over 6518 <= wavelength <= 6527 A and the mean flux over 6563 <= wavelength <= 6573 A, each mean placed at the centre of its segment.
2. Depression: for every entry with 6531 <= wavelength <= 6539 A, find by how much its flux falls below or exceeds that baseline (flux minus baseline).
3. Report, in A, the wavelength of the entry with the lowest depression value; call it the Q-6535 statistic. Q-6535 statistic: 6531.86 A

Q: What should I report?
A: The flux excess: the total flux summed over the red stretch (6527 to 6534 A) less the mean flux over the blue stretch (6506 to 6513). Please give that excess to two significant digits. 6.6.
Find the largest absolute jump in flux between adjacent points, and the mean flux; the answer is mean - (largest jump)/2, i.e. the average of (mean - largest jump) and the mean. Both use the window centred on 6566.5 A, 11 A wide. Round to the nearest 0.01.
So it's 1.43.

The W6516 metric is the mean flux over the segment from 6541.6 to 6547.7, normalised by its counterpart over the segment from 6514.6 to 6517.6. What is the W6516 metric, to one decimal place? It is 1.2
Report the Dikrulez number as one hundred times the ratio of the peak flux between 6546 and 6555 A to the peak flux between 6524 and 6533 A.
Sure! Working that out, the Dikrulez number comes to 149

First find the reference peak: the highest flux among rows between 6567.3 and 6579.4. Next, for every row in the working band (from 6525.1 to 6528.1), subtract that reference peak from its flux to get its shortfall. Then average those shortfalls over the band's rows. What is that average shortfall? -0.42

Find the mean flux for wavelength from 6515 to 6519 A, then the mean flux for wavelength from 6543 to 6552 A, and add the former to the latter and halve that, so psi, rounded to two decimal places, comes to 1.78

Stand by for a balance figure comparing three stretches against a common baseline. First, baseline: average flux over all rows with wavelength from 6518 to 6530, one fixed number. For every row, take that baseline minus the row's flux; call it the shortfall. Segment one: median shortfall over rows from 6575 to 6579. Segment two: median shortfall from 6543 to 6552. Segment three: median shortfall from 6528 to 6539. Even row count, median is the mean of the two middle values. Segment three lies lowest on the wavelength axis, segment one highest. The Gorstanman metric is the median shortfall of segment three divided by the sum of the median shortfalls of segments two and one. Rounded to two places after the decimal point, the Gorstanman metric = 0.50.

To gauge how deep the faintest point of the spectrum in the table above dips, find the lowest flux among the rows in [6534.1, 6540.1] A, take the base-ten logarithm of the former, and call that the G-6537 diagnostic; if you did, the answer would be 0.25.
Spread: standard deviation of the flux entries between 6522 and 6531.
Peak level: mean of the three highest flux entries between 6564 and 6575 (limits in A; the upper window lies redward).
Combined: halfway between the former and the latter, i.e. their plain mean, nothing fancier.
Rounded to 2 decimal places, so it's 0.98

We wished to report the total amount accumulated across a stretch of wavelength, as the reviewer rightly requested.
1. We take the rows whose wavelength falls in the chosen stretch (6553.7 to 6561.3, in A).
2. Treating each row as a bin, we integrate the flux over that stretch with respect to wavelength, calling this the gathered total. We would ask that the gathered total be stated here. 12.5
